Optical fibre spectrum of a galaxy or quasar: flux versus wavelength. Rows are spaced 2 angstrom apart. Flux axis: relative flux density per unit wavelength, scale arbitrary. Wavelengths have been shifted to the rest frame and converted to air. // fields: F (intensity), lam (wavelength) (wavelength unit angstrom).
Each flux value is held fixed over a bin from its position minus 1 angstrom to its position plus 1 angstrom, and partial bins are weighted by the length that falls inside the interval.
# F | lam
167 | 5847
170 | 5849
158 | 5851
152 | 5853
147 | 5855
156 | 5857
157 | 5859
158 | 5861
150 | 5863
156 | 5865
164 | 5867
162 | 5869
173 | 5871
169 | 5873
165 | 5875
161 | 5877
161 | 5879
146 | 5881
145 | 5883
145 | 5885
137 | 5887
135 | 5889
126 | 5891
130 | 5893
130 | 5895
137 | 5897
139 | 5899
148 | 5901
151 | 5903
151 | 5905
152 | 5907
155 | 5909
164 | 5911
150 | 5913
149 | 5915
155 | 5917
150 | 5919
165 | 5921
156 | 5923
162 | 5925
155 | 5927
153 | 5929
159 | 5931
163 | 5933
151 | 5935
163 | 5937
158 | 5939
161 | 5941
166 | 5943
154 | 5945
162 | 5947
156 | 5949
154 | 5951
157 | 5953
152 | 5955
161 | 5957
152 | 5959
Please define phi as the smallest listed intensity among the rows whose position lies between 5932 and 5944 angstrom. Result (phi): 151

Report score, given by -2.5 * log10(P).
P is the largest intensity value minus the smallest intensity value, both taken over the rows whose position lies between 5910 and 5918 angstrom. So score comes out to -2.94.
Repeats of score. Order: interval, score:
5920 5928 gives -2.50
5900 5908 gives -1.51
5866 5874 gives -2.60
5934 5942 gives -2.70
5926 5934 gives -2.50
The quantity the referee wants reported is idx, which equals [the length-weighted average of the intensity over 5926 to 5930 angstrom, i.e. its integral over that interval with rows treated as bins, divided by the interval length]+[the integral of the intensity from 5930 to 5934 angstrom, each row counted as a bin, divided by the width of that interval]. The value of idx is 315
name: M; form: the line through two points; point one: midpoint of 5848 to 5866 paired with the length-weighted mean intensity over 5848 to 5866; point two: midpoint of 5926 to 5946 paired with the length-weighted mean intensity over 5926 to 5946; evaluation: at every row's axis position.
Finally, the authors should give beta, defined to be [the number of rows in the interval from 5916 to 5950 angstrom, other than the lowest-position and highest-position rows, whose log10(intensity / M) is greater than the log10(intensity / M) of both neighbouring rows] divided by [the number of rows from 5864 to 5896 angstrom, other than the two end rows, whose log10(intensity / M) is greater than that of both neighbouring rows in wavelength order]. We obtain 2.00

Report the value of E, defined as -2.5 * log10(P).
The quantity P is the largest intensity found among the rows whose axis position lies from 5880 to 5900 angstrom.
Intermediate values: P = 146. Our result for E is -5.41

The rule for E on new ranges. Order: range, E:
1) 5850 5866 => -5.50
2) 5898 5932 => -5.54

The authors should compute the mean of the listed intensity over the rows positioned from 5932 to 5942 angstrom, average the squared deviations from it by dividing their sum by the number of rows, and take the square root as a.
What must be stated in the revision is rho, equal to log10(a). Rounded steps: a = 4.5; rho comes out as 0.65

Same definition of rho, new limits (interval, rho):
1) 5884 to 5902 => 0.83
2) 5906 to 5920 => 0.68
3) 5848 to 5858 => 0.89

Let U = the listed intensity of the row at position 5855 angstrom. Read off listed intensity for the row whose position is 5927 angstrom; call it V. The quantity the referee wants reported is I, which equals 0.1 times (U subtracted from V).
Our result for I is 1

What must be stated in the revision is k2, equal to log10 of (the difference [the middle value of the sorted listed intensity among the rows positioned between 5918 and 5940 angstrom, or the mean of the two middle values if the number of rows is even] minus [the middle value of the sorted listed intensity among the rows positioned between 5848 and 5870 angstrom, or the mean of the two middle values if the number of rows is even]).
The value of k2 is 0.0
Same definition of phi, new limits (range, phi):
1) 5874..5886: 145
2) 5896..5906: 137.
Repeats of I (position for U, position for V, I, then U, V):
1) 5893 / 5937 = 3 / 130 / 163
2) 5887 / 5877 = 2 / 137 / 161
